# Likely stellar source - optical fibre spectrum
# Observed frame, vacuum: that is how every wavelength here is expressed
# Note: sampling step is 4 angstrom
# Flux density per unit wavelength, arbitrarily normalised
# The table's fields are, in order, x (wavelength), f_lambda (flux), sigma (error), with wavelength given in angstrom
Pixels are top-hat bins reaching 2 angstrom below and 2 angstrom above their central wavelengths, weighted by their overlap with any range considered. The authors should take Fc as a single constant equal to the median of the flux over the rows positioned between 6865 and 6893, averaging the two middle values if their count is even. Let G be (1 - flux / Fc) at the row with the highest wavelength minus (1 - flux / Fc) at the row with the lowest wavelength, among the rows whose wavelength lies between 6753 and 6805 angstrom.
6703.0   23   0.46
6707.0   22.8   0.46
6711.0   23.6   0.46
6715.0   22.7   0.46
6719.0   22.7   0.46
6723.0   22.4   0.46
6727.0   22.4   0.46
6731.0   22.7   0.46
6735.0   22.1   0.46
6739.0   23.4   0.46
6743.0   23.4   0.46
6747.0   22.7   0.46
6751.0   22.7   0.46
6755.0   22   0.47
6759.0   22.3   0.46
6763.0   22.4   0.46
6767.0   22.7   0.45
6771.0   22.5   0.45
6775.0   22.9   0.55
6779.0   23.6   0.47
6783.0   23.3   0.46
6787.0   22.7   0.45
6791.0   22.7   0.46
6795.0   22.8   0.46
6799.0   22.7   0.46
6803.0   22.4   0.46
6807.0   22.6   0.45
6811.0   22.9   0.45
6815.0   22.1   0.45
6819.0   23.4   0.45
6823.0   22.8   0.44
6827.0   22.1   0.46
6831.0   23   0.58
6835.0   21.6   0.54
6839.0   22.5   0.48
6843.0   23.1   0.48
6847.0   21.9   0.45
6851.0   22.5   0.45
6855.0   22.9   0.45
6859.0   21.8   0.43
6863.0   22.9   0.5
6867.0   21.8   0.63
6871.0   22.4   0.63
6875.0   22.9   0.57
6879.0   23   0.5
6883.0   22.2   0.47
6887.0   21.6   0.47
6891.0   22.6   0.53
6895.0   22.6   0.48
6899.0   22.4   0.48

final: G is -0.018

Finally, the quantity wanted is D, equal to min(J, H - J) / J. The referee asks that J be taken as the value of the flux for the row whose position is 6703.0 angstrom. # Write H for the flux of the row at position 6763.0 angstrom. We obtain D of -0.03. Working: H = 22.4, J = 23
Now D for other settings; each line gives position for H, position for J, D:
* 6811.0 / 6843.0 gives -0.01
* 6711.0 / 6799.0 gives 0.04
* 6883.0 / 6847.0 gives 0.01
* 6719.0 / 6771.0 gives 0.01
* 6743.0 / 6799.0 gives 0.03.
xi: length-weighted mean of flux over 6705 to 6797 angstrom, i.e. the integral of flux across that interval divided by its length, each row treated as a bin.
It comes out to 22.8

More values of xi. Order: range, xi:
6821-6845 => 22.5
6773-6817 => 22.8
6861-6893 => 22.4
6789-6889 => 22.5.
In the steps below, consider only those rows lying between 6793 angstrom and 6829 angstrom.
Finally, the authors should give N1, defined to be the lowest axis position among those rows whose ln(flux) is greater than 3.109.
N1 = 6795.0 angstrom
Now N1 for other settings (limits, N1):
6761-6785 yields 6763.0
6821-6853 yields 6823.0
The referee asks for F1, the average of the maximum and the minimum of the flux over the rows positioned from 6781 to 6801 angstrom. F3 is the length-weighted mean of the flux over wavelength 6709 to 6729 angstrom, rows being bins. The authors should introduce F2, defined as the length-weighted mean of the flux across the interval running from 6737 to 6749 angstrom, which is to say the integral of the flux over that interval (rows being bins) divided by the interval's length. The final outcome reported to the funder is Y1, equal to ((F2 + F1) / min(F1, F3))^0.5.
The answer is 1.424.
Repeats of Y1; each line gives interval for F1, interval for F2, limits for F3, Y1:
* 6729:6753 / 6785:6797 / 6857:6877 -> 1.426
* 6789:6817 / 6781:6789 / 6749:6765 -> 1.427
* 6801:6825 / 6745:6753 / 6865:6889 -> 1.427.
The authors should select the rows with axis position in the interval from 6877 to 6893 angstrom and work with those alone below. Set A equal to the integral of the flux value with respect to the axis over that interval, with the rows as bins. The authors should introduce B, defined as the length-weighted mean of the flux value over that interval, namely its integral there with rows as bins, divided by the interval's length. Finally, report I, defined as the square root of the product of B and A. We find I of 89.4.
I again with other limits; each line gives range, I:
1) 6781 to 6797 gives 91.5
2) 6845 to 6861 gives 89.1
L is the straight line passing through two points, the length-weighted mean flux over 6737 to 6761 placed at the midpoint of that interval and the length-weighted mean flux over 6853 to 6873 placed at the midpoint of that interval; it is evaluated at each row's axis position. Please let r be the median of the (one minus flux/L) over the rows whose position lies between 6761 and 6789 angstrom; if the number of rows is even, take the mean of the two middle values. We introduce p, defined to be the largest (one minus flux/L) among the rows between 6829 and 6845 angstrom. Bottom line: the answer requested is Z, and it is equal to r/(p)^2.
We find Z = -2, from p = 0.038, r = -0.004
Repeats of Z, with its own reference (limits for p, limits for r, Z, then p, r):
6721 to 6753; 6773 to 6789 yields -21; 0.031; -0.020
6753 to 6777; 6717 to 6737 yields 18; 0.032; 0.019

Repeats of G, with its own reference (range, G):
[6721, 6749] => -0.013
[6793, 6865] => -0.004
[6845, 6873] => -0.022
